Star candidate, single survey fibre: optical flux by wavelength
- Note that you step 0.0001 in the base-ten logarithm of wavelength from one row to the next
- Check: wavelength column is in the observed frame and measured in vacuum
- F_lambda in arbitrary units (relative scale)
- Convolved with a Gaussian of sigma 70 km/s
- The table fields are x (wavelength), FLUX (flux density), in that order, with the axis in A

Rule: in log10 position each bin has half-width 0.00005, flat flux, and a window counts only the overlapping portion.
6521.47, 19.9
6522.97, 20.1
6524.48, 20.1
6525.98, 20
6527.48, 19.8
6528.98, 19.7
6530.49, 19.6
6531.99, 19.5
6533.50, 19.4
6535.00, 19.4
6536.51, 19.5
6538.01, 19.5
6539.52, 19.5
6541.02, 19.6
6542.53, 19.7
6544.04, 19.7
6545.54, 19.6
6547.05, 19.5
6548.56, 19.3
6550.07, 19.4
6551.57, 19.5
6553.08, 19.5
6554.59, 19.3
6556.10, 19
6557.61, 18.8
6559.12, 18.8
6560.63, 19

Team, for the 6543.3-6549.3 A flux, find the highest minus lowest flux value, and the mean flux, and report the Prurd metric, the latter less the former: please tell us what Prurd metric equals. 19.1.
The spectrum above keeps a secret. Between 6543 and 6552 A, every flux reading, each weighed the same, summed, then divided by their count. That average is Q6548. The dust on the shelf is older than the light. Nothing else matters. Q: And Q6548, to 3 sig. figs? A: 19.5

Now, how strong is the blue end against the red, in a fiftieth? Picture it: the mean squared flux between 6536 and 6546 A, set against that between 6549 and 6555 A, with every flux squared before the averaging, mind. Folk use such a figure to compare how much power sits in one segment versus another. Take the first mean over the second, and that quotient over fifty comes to 0.0203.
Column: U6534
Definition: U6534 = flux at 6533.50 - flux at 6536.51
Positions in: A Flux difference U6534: -0.10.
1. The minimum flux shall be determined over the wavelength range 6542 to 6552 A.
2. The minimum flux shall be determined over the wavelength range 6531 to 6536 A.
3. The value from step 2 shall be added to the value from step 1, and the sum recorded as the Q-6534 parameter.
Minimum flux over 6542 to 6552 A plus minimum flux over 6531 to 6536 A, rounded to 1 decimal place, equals 38.7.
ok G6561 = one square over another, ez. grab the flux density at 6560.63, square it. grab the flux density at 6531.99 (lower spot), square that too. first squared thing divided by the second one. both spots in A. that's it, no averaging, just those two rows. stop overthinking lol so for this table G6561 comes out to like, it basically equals 0.949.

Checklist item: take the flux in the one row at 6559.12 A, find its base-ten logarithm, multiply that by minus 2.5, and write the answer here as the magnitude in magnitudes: -3.19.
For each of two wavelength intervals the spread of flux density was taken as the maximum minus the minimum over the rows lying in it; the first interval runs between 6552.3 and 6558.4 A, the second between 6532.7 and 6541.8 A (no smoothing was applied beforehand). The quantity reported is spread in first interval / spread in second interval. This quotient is 3.5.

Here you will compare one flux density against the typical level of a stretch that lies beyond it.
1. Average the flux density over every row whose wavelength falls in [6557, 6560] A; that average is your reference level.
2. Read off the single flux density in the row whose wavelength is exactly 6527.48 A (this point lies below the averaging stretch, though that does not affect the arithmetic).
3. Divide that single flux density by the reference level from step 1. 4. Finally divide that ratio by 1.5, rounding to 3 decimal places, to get 0.702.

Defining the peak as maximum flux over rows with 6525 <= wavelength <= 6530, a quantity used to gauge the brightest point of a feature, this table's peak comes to 20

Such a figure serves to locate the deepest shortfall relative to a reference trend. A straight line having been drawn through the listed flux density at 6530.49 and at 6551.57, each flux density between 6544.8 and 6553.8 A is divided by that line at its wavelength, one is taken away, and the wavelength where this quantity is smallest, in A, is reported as 6548.56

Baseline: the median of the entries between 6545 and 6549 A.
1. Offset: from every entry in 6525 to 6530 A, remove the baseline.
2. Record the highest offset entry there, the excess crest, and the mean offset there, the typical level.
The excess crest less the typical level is 0.17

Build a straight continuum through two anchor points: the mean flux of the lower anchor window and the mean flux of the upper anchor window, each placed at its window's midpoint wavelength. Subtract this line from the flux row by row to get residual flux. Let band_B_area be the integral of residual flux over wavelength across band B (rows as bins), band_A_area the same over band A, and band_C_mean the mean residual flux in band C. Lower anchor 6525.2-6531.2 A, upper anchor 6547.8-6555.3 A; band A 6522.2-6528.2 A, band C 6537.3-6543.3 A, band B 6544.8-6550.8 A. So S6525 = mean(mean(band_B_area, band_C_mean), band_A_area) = 0.5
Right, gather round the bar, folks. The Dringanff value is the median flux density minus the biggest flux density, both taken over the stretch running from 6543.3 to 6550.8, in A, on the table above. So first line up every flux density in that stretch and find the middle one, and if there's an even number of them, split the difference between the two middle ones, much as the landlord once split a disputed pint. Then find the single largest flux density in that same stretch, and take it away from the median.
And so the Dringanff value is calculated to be -0.20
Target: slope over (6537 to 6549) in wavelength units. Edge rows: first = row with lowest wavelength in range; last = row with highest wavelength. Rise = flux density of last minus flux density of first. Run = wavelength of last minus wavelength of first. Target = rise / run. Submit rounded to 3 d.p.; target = -0.019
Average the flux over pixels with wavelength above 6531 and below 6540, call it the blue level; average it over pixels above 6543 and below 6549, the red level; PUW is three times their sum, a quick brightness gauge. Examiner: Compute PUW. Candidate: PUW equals 117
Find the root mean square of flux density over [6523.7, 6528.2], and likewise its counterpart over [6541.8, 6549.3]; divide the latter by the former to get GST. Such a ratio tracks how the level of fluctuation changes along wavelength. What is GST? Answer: 0.980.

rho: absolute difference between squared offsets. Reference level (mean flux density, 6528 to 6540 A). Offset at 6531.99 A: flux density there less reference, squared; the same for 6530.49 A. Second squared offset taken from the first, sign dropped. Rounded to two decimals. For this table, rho 0.01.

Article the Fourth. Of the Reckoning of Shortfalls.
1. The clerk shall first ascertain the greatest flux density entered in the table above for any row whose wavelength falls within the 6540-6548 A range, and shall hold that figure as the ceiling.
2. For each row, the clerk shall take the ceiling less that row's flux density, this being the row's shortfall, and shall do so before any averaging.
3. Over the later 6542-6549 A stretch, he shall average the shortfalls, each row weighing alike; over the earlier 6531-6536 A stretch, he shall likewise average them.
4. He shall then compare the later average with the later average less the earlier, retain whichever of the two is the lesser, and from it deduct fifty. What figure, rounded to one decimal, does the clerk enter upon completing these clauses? -50.1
